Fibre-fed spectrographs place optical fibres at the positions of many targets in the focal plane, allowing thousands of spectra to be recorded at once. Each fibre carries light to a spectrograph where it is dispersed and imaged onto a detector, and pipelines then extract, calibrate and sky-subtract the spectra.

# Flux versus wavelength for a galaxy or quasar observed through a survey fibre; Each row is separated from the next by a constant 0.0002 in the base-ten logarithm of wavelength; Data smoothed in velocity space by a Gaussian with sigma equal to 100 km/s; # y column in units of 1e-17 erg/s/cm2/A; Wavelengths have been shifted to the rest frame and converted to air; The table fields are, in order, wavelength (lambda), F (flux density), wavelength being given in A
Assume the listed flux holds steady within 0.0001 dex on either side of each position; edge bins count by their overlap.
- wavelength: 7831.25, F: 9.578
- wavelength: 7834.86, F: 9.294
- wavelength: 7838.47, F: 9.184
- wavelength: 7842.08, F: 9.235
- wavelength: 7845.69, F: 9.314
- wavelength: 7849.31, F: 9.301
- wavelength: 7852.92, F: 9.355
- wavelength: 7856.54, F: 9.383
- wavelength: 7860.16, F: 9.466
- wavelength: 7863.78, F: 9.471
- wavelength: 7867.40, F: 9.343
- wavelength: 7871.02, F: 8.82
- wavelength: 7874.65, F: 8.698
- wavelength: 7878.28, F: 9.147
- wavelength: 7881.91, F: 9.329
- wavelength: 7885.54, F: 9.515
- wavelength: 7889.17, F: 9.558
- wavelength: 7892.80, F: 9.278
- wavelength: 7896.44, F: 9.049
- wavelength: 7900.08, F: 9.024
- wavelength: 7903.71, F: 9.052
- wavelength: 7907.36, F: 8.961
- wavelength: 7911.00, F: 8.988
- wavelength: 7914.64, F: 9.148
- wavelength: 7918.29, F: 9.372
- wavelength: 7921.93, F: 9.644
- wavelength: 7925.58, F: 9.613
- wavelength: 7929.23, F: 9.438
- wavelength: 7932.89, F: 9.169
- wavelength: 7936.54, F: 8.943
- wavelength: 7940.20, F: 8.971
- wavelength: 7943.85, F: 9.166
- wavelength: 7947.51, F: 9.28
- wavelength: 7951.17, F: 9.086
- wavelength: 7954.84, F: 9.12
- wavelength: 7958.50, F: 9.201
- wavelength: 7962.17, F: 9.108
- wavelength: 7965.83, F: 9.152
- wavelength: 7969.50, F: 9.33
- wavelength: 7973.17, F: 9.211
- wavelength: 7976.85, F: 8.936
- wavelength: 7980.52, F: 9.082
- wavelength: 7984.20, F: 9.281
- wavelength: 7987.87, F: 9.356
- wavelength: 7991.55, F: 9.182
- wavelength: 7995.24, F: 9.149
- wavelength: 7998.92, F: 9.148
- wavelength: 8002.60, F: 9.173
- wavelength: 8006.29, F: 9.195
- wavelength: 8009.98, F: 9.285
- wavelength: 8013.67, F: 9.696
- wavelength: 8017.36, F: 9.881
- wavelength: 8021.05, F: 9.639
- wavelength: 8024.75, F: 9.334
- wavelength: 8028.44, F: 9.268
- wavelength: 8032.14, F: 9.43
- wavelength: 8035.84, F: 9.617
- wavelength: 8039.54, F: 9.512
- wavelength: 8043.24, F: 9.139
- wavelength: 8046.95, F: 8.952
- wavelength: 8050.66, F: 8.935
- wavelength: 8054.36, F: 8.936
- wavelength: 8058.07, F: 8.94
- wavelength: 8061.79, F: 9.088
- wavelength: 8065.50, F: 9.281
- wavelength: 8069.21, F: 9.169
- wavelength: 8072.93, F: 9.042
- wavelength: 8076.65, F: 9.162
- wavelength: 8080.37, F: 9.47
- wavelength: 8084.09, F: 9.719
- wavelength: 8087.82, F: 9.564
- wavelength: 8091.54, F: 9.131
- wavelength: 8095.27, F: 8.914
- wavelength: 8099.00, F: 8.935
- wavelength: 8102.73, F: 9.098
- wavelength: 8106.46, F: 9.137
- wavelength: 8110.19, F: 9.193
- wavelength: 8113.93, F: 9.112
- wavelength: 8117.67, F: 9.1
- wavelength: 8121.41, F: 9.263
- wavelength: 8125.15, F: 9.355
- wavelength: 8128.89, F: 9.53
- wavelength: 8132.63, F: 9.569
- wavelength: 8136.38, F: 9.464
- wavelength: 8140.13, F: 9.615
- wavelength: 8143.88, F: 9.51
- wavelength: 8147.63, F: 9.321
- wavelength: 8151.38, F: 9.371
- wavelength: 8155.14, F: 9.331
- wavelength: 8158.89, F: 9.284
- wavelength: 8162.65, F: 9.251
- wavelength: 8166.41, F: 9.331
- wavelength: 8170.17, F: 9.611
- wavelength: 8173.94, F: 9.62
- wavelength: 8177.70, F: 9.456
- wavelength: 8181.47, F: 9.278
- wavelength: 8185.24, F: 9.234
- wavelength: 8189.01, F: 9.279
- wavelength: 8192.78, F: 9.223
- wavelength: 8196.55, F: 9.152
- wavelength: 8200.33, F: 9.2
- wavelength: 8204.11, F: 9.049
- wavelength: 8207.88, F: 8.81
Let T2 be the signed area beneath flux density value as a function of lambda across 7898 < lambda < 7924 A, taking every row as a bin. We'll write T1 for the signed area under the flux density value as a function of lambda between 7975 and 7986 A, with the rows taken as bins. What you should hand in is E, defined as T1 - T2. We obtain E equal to -139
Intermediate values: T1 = 100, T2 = 239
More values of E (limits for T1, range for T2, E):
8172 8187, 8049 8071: -58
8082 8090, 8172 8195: -138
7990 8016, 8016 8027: 135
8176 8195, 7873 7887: 48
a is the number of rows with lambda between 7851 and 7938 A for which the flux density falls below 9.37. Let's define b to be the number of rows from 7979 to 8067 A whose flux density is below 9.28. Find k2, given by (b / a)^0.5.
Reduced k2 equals 0.93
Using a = 15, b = 13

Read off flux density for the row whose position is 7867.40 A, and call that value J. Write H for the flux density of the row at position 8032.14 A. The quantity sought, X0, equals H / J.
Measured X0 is 1.01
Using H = 9.43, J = 9.343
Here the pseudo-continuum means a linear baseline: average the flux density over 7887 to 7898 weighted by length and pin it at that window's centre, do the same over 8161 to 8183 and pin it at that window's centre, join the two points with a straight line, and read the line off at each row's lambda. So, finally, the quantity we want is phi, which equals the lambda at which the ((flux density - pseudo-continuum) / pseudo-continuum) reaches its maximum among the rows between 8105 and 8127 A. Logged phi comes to 8125.15 A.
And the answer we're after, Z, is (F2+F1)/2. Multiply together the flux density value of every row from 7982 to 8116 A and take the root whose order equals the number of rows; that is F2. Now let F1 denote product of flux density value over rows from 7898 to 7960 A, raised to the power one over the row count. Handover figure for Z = 9.22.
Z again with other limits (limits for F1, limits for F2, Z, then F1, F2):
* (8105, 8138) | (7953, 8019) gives 9.27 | 9.30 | 9.25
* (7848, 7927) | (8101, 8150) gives 9.29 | 9.25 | 9.33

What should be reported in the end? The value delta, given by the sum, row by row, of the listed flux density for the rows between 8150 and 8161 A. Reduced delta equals 28.0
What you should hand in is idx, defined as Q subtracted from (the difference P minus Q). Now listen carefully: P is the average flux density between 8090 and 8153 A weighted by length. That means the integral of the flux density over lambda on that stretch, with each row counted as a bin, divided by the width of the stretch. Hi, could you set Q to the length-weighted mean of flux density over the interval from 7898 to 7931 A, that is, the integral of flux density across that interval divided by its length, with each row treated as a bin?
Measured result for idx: -9.23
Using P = 9.27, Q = 9.25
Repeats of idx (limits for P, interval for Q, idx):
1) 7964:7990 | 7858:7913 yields -9.17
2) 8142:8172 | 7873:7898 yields -9.08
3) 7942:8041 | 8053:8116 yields -9.05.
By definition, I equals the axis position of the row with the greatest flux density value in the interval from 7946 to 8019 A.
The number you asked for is 8017.36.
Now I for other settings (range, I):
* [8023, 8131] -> 8084.09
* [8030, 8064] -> 8035.84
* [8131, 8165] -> 8140.13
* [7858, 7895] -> 7889.17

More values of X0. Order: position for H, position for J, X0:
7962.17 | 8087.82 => 0.95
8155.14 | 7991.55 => 1.02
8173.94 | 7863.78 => 1.02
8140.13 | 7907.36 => 1.07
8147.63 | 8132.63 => 0.97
